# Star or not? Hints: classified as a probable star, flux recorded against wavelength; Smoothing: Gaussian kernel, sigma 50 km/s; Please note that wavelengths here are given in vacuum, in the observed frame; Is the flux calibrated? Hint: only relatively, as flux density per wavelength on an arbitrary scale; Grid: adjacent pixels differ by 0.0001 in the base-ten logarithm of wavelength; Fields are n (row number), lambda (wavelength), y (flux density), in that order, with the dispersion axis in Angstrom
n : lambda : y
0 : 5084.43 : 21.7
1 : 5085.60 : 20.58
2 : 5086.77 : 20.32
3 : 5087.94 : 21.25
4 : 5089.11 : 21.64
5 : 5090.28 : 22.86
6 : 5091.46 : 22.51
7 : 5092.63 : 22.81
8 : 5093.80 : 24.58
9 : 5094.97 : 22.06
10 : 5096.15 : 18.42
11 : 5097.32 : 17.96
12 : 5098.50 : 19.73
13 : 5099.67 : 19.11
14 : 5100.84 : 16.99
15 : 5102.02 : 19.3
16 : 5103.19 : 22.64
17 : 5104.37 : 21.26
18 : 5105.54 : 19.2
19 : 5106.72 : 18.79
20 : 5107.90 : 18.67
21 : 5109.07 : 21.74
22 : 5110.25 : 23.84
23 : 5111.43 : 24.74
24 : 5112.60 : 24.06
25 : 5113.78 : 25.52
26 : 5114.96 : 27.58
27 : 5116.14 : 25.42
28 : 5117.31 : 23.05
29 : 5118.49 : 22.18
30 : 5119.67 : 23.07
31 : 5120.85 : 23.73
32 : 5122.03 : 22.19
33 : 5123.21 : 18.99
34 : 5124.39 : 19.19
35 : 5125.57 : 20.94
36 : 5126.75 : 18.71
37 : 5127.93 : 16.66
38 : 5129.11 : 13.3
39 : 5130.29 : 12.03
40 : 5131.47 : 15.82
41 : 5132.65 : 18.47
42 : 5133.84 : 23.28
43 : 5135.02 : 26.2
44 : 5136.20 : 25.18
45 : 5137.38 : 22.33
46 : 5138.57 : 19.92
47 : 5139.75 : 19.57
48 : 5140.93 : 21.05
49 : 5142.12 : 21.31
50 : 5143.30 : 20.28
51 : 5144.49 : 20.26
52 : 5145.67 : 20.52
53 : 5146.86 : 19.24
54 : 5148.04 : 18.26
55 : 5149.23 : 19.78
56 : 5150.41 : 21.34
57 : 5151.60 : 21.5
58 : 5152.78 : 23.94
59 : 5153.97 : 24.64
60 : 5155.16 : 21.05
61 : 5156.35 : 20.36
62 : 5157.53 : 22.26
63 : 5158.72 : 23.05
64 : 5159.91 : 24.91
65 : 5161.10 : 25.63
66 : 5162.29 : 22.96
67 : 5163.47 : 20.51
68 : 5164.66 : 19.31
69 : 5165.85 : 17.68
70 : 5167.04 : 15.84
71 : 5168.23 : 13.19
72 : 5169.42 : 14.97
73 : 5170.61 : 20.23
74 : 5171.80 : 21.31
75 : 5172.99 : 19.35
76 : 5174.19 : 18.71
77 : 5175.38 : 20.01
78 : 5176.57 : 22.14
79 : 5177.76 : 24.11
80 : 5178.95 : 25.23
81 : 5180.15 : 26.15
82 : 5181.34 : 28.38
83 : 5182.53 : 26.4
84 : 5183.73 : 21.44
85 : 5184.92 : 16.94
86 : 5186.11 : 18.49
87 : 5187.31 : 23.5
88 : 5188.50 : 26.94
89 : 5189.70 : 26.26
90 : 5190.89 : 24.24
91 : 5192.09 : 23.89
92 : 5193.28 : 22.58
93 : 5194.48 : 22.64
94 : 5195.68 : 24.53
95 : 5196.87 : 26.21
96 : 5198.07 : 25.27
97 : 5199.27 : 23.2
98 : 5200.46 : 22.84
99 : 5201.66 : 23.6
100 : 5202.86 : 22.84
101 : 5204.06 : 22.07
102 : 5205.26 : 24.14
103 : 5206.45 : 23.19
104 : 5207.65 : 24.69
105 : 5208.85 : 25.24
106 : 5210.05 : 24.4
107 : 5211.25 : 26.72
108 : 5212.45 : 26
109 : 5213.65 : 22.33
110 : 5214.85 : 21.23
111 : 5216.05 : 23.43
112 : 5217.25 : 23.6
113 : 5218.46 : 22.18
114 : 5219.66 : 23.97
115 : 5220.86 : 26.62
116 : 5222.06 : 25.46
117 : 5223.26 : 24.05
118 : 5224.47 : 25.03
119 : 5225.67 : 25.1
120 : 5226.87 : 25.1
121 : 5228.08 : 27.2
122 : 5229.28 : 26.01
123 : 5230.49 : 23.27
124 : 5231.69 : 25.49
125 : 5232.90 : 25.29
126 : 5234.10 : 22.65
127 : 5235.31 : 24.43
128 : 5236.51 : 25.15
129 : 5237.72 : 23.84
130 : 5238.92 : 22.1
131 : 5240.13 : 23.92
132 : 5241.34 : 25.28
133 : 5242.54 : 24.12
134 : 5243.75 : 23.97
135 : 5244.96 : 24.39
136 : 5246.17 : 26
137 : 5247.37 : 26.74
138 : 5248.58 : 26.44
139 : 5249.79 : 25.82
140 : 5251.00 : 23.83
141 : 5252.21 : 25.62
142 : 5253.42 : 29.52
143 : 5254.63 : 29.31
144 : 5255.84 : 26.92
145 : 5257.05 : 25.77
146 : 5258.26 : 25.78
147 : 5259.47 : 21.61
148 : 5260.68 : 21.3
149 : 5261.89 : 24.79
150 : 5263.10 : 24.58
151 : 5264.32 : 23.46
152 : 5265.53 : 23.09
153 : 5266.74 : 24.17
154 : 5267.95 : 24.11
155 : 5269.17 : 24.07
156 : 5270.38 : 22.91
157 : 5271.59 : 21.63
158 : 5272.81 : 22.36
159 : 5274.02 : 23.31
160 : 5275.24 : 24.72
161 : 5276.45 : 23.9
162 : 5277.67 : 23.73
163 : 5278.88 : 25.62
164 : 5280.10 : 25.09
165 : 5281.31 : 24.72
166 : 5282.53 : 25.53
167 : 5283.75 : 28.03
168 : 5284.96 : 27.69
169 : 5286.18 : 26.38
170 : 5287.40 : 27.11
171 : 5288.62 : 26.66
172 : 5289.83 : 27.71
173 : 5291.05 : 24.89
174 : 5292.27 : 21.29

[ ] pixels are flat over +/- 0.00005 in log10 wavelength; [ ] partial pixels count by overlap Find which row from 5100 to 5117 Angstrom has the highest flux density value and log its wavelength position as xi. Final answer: 5114.96 Angstrom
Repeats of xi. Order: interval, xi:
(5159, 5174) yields 5161.10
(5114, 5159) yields 5114.96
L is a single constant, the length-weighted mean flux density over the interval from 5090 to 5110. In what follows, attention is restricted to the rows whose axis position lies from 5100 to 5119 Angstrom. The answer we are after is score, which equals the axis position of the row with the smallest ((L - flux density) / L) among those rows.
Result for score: 5114.96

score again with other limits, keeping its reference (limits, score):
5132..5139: 5135.02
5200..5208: 5207.65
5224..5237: 5228.08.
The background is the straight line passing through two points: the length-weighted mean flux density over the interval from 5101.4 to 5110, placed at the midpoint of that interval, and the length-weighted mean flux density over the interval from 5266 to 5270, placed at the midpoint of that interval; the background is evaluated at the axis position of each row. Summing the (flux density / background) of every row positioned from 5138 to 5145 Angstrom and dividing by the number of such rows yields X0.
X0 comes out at 0.96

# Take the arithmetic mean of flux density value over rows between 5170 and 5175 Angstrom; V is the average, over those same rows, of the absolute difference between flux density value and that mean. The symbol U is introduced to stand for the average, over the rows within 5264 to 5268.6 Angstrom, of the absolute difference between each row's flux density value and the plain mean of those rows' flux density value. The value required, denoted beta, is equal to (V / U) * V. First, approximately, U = 0.4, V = 0.9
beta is 1.75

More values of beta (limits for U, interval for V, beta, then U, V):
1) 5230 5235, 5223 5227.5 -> 0.12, 1.2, 0.4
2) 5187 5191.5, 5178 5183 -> 0.62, 1.4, 0.9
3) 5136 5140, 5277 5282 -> 0.16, 2.0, 0.6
